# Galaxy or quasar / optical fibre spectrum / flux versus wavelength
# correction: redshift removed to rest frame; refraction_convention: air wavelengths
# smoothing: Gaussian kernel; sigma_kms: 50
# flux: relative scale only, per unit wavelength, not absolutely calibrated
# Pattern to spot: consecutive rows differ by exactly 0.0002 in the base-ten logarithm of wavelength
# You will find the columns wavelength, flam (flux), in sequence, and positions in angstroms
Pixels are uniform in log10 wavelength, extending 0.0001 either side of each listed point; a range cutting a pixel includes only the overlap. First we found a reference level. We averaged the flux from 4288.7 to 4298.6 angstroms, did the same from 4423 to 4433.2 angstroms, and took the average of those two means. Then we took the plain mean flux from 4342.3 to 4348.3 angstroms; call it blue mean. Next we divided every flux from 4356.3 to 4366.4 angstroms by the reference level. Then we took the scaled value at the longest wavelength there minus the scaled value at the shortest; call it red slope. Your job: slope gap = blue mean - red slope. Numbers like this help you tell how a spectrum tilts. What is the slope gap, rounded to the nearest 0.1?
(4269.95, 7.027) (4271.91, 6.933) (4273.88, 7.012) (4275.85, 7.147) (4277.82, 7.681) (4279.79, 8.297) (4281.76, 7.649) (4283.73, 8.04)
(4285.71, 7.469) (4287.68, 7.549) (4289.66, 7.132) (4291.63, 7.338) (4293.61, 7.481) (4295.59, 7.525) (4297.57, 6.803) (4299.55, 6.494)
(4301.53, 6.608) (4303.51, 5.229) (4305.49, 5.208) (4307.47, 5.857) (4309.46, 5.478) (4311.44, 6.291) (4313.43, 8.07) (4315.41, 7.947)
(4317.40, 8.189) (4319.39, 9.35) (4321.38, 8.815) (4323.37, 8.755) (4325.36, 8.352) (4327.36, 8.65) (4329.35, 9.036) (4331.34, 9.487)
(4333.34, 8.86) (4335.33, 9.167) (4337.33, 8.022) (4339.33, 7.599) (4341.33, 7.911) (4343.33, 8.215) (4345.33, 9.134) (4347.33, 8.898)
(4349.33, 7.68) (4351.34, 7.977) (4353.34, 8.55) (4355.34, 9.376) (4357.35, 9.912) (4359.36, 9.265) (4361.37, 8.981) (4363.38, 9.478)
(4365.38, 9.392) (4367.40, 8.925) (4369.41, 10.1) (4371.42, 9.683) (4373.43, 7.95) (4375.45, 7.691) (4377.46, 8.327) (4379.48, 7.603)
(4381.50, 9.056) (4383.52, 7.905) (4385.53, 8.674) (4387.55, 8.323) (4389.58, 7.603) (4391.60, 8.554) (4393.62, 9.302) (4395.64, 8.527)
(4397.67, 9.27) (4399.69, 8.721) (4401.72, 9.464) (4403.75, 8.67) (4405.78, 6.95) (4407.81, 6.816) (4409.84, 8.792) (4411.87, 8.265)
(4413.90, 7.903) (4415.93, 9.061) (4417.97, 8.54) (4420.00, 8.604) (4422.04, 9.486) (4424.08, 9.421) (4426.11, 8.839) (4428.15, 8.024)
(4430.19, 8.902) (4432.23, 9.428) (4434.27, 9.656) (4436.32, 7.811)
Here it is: 8.8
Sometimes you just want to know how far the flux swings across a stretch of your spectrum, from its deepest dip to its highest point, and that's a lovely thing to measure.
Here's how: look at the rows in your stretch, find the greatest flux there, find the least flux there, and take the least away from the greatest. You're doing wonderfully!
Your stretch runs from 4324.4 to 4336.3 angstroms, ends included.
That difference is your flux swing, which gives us 1.1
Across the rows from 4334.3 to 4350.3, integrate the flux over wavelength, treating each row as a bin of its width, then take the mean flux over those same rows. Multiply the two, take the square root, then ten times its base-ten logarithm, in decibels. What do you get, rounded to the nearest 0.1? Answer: 15.2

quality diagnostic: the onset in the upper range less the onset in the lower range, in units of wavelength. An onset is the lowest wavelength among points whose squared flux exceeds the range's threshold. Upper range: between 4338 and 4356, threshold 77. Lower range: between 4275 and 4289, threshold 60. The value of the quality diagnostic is 65.5 angstroms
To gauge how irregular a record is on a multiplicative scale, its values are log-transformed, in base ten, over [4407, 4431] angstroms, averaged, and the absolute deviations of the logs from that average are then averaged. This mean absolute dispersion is 0.028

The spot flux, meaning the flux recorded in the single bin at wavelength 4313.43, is 8.07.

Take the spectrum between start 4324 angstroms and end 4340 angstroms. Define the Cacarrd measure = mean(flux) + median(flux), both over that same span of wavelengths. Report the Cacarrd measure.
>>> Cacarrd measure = 17.4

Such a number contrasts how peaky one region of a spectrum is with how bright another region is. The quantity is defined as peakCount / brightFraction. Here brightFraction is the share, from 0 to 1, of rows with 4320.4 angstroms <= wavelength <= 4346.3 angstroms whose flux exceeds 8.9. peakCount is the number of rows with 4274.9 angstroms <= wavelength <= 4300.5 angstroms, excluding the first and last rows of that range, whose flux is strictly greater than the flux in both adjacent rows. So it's 13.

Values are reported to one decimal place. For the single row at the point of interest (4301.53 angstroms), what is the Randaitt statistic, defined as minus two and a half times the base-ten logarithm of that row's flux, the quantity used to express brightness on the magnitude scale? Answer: -2.1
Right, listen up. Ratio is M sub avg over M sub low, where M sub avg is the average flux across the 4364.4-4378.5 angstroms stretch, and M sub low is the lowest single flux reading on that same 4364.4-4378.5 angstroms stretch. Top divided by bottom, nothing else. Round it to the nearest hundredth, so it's 1.15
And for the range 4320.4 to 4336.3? 1.06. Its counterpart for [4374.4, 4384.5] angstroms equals 1.07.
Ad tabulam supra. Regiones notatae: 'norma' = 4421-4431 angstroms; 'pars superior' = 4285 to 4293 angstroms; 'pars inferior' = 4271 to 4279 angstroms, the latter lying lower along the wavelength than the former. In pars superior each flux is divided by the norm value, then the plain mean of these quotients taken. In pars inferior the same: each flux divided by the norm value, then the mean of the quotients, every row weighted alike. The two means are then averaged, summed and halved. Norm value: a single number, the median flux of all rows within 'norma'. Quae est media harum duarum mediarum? 0.82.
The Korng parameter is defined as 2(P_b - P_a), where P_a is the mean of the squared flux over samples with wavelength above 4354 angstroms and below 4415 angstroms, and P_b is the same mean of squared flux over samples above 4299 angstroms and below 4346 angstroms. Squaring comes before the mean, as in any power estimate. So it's -26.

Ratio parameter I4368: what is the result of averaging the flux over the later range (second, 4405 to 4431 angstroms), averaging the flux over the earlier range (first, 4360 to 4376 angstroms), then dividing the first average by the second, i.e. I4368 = 1.07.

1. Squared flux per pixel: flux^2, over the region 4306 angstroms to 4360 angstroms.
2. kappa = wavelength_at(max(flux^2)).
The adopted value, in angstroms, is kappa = 4357.35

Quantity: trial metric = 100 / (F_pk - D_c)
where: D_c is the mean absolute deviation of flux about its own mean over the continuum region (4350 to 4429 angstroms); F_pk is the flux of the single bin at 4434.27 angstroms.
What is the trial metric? 11.1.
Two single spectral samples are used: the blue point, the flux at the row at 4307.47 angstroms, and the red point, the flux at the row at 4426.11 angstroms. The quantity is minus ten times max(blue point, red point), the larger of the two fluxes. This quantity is -88.4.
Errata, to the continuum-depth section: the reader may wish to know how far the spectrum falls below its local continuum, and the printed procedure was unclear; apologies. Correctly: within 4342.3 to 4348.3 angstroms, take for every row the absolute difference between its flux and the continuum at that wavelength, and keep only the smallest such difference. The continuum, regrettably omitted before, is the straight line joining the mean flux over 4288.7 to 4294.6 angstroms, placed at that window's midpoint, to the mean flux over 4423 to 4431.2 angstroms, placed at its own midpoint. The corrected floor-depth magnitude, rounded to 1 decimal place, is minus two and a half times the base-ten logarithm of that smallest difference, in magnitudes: 1.2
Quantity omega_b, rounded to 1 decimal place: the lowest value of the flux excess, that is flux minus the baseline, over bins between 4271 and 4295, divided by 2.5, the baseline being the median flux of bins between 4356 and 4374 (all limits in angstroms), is -1.0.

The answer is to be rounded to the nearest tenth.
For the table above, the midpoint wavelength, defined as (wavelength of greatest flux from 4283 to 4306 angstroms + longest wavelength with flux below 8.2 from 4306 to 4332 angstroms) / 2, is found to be 4300.6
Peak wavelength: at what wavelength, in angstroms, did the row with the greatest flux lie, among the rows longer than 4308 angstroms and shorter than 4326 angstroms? 4319.39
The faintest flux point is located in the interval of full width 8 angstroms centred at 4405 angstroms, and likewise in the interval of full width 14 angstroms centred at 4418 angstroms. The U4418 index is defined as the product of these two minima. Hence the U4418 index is 54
